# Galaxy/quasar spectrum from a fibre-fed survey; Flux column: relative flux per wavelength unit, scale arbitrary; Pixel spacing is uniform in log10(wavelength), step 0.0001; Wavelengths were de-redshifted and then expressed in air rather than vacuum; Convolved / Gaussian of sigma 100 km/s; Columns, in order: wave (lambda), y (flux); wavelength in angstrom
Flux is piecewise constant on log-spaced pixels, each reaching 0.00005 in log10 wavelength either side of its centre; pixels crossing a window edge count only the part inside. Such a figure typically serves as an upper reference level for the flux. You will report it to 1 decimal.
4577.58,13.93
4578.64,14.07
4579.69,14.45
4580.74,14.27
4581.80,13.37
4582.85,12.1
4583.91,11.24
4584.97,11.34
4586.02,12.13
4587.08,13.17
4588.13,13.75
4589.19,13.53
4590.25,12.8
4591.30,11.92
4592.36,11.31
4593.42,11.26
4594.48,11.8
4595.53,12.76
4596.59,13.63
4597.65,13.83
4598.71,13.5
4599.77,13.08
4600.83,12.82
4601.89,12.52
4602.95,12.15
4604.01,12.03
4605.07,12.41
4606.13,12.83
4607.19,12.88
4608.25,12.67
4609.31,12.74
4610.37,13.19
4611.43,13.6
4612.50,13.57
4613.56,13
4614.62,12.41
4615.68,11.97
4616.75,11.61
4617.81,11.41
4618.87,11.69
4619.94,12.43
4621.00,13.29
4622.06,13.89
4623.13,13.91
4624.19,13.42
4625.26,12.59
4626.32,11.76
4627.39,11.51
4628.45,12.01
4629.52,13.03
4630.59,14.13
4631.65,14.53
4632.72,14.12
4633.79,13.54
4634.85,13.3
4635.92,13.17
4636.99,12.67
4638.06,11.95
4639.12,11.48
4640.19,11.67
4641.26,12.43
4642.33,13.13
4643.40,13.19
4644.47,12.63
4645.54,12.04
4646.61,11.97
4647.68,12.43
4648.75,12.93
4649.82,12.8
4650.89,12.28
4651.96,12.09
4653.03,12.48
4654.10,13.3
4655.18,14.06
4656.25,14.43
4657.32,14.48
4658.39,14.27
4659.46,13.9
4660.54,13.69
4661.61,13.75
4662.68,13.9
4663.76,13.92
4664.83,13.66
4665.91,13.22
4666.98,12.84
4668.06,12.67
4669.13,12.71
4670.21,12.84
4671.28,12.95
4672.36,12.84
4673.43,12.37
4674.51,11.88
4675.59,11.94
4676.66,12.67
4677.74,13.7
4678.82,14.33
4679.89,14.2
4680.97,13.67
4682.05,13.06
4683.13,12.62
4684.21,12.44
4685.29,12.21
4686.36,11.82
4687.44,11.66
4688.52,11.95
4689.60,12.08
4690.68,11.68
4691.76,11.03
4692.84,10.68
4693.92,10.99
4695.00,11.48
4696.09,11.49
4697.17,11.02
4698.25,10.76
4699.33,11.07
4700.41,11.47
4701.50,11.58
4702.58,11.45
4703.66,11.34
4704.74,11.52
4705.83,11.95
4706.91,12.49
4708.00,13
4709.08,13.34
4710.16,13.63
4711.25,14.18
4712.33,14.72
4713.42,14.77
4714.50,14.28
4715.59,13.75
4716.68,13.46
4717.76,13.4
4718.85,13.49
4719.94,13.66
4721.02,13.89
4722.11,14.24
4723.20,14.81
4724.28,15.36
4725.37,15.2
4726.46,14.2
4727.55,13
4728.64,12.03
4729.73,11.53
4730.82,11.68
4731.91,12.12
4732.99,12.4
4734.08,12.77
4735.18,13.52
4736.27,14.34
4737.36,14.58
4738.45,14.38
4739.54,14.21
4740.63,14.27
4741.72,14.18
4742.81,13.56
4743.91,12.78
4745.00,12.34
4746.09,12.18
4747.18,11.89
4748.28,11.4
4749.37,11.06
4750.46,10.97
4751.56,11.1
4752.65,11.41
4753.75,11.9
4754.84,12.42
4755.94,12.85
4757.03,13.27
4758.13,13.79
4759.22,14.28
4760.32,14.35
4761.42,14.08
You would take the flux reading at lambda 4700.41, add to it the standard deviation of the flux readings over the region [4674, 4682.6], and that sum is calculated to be 12.4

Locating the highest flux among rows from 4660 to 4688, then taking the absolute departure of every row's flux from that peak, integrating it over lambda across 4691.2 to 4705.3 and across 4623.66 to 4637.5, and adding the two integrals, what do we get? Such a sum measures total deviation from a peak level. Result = 62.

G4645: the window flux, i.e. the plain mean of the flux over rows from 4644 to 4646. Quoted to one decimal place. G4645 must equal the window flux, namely 12.3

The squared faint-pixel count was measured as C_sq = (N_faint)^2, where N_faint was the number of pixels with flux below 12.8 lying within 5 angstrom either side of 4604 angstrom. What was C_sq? 25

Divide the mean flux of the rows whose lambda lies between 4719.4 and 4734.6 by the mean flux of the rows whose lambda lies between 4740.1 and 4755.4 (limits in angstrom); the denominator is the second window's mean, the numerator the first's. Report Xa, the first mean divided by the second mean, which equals 1.09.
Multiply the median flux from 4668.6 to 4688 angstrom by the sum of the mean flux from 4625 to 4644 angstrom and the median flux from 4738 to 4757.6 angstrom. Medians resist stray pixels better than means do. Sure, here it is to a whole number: 319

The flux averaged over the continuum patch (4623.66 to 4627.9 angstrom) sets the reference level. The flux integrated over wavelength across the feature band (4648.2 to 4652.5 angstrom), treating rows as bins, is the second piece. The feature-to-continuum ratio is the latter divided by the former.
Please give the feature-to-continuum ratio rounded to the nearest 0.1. 4.4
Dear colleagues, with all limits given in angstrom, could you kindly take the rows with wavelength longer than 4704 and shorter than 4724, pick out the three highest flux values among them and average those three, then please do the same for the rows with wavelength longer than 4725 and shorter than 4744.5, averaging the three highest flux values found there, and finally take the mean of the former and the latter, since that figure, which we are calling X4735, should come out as 14.7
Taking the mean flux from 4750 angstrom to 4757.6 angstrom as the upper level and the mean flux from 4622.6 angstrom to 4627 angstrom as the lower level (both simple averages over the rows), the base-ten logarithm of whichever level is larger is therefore 1.11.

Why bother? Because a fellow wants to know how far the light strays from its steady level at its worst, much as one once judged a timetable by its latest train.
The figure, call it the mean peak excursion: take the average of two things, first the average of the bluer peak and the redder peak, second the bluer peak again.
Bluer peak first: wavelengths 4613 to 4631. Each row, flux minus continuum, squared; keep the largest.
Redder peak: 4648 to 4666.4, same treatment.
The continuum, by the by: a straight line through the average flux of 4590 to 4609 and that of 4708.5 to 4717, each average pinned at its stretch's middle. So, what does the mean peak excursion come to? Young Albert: 1.8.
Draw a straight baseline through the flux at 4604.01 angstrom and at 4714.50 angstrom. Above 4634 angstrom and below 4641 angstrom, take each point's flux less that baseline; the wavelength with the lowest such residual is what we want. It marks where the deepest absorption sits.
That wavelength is 4639.12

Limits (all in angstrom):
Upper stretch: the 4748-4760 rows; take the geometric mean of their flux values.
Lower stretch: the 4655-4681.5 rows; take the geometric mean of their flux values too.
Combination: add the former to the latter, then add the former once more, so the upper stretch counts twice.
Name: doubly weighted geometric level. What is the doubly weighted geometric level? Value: 38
